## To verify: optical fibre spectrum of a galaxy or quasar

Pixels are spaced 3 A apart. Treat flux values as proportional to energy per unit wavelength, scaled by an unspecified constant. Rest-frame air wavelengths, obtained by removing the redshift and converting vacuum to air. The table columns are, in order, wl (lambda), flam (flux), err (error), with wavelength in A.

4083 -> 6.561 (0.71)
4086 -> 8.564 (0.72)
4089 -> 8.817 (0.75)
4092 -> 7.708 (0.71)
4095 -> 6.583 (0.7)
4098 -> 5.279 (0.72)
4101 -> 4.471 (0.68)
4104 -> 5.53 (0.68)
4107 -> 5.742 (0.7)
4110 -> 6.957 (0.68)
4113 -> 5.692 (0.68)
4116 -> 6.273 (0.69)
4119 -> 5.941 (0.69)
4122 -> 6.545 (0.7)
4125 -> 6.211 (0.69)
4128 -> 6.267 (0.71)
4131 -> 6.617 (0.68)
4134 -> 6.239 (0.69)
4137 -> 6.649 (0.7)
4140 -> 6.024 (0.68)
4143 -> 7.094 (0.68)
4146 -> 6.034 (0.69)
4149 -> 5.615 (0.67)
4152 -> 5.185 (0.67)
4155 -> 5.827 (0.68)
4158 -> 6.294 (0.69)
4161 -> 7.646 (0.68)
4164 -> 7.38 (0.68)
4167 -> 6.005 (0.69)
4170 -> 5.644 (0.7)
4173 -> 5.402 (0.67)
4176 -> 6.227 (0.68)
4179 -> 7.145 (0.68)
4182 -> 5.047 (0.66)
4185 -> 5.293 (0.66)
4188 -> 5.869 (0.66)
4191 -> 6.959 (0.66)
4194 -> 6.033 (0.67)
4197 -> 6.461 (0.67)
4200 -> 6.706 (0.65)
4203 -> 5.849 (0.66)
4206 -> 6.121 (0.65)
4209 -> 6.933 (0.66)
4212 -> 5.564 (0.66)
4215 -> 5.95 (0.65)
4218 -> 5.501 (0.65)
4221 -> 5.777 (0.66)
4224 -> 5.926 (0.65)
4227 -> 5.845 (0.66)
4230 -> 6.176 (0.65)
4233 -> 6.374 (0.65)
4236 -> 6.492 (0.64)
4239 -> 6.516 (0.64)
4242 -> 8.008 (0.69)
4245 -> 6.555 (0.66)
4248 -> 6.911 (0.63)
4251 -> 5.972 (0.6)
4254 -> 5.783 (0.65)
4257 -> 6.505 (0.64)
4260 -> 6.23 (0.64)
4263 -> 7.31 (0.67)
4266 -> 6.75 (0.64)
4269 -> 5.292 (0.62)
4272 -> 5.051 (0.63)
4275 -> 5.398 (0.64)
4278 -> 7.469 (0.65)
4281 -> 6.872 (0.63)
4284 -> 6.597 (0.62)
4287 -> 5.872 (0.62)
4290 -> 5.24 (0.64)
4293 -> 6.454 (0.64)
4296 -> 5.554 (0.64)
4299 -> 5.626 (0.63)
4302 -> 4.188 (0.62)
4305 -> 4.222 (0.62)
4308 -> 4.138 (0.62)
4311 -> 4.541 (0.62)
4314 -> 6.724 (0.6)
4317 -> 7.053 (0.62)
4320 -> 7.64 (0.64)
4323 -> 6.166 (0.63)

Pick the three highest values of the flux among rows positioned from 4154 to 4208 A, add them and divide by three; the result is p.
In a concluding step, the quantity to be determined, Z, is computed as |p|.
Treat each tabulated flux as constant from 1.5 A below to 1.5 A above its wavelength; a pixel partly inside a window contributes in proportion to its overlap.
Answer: 7.4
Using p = 7.39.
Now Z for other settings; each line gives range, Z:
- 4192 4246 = 7.2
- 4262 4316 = 7.2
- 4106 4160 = 6.9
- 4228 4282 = 7.6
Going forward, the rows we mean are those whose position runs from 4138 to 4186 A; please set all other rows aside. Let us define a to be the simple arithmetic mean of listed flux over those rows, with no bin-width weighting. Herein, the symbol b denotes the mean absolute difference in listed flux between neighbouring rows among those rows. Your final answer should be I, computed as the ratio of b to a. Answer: 0.128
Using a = 6.12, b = 0.78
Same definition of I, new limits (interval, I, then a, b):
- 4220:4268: 0.082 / 6.45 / 0.53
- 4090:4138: 0.108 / 6.17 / 0.67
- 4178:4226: 0.112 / 6.07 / 0.68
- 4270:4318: 0.133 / 5.69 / 0.75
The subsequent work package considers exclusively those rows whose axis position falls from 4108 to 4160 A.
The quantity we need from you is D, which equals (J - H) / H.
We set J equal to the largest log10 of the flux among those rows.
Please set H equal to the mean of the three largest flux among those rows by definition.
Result -0.877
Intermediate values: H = 6.90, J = 0.851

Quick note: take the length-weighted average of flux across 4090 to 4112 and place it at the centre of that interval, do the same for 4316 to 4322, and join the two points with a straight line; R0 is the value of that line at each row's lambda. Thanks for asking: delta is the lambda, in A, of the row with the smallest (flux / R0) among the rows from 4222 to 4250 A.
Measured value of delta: 4227 A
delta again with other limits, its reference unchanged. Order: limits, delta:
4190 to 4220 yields 4218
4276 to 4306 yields 4302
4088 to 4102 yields 4101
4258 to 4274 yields 4272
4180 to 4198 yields 4182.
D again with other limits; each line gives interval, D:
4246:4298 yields -0.879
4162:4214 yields -0.879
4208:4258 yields -0.876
